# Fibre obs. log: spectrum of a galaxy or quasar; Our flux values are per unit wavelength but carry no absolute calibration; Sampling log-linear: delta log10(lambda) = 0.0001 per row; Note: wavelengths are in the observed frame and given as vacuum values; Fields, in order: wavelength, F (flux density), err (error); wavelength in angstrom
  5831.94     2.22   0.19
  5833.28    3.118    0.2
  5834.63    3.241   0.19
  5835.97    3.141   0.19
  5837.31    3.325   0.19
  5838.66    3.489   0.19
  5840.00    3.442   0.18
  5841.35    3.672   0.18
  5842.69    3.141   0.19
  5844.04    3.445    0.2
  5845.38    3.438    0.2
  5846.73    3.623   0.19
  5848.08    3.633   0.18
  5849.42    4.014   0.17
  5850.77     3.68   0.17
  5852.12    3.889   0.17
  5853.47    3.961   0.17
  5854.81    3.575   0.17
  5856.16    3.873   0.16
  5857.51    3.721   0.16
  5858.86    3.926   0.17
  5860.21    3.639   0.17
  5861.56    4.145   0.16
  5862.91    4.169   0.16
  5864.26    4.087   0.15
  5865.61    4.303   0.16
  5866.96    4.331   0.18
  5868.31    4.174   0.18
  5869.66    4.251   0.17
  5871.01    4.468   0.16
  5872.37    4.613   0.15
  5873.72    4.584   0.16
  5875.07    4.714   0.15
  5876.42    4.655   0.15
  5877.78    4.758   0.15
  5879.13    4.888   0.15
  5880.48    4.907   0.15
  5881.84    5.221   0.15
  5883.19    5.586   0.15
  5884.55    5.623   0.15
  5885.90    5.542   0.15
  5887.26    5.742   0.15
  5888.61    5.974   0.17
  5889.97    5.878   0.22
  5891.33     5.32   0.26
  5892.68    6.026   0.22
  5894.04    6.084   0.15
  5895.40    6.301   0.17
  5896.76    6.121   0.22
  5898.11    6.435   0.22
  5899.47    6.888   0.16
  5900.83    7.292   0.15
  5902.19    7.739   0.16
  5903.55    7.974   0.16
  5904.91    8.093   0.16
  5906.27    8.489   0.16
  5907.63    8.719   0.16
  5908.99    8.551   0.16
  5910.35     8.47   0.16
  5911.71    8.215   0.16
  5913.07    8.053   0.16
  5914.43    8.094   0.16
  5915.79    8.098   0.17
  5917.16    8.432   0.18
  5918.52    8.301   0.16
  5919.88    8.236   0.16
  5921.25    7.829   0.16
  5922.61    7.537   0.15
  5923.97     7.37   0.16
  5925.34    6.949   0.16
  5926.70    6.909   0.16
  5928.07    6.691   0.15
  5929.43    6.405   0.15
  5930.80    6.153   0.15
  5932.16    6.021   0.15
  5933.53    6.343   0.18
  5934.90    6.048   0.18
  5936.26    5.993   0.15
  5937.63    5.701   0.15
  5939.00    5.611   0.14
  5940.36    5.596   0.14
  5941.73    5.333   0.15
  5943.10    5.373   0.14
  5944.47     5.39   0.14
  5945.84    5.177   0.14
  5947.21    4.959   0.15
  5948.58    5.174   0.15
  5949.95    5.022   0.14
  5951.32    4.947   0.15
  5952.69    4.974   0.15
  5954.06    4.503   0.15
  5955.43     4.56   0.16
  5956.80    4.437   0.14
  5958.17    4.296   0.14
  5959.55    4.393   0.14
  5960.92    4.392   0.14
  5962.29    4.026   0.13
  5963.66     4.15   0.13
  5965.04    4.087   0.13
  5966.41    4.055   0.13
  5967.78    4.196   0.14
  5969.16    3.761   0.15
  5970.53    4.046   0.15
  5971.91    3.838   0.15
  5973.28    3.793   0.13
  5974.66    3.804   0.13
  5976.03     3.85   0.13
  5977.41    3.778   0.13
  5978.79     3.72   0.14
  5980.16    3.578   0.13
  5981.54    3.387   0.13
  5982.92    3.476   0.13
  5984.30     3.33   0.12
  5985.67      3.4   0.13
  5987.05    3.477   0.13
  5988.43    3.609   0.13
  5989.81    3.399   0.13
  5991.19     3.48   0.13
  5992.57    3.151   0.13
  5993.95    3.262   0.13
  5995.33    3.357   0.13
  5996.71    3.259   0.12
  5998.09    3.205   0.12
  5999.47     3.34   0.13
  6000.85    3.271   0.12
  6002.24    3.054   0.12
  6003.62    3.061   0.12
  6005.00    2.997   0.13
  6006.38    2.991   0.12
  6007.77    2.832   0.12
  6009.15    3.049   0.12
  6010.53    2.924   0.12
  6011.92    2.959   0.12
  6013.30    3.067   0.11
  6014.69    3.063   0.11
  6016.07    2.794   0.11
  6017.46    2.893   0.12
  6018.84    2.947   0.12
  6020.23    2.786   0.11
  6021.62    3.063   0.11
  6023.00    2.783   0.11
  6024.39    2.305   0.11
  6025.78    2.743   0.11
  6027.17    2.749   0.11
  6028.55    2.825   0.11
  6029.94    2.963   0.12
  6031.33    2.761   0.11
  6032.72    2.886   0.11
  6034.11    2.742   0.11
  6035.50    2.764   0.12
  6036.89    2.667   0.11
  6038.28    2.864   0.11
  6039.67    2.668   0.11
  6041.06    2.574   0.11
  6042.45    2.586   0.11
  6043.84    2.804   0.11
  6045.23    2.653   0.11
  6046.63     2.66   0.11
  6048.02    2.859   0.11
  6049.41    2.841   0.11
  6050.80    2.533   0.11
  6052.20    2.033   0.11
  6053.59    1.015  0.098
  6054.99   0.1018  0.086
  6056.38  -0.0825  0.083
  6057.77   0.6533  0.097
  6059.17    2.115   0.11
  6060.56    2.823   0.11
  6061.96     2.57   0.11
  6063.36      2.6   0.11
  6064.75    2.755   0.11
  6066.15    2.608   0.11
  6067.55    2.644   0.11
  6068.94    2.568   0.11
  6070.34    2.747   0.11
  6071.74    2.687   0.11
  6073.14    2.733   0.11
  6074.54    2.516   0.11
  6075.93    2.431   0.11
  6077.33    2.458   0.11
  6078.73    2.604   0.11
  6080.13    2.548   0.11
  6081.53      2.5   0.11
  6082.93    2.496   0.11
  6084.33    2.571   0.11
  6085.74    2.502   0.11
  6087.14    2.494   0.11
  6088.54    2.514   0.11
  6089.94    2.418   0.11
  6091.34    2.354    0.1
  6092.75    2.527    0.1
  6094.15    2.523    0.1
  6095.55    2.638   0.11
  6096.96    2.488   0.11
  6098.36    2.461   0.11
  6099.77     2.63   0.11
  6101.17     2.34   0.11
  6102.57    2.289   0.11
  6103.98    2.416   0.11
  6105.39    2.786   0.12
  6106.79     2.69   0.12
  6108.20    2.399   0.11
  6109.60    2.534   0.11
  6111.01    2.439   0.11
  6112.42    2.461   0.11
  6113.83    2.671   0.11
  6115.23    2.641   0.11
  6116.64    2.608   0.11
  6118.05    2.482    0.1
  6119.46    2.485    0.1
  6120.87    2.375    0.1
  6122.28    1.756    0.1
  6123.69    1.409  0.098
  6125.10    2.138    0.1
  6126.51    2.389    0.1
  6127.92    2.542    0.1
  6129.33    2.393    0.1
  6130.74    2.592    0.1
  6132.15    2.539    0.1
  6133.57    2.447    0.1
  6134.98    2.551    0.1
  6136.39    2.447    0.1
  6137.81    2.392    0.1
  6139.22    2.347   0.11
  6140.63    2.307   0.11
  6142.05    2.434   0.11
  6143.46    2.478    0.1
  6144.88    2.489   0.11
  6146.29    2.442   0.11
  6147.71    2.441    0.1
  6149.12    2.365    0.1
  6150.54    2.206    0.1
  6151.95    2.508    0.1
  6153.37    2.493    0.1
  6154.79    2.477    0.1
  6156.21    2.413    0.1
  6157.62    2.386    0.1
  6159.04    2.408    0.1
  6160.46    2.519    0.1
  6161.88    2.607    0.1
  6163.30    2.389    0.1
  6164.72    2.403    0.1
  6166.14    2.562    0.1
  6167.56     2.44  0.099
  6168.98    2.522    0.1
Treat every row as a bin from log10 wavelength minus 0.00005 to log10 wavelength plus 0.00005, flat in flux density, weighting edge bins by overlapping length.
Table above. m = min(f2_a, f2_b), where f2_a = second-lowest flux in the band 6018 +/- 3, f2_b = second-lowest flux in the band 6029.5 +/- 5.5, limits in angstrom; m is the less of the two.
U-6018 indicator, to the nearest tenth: 2.7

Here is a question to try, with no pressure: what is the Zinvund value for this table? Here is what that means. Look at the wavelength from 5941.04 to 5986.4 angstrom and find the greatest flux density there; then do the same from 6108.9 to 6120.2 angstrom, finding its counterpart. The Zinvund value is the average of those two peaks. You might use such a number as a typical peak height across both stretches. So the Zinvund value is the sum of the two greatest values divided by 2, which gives 4.0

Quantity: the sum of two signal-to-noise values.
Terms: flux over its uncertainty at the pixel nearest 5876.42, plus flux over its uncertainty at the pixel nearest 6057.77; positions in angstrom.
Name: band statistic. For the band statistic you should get 38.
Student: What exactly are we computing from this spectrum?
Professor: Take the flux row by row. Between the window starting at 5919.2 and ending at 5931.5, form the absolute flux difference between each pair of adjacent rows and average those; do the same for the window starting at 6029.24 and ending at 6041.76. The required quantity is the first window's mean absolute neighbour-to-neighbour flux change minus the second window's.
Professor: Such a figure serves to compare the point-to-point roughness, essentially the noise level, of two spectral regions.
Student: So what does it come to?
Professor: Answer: 0.13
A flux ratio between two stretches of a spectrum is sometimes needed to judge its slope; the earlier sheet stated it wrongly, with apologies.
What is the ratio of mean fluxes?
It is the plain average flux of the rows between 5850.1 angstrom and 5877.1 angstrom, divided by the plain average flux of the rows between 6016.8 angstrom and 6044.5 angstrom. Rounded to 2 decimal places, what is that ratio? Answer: 1.49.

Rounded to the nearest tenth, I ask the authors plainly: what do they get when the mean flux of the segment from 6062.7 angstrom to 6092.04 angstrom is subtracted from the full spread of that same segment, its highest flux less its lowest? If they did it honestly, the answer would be -2.2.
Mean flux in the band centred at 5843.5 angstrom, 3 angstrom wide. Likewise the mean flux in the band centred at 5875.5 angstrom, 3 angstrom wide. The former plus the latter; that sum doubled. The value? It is 16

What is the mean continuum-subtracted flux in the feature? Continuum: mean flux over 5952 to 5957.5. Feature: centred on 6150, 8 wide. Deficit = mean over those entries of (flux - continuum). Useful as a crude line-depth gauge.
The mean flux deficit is -2.2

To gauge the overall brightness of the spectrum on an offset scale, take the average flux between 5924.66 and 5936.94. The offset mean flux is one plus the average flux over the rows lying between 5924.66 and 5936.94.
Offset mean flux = 7.4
